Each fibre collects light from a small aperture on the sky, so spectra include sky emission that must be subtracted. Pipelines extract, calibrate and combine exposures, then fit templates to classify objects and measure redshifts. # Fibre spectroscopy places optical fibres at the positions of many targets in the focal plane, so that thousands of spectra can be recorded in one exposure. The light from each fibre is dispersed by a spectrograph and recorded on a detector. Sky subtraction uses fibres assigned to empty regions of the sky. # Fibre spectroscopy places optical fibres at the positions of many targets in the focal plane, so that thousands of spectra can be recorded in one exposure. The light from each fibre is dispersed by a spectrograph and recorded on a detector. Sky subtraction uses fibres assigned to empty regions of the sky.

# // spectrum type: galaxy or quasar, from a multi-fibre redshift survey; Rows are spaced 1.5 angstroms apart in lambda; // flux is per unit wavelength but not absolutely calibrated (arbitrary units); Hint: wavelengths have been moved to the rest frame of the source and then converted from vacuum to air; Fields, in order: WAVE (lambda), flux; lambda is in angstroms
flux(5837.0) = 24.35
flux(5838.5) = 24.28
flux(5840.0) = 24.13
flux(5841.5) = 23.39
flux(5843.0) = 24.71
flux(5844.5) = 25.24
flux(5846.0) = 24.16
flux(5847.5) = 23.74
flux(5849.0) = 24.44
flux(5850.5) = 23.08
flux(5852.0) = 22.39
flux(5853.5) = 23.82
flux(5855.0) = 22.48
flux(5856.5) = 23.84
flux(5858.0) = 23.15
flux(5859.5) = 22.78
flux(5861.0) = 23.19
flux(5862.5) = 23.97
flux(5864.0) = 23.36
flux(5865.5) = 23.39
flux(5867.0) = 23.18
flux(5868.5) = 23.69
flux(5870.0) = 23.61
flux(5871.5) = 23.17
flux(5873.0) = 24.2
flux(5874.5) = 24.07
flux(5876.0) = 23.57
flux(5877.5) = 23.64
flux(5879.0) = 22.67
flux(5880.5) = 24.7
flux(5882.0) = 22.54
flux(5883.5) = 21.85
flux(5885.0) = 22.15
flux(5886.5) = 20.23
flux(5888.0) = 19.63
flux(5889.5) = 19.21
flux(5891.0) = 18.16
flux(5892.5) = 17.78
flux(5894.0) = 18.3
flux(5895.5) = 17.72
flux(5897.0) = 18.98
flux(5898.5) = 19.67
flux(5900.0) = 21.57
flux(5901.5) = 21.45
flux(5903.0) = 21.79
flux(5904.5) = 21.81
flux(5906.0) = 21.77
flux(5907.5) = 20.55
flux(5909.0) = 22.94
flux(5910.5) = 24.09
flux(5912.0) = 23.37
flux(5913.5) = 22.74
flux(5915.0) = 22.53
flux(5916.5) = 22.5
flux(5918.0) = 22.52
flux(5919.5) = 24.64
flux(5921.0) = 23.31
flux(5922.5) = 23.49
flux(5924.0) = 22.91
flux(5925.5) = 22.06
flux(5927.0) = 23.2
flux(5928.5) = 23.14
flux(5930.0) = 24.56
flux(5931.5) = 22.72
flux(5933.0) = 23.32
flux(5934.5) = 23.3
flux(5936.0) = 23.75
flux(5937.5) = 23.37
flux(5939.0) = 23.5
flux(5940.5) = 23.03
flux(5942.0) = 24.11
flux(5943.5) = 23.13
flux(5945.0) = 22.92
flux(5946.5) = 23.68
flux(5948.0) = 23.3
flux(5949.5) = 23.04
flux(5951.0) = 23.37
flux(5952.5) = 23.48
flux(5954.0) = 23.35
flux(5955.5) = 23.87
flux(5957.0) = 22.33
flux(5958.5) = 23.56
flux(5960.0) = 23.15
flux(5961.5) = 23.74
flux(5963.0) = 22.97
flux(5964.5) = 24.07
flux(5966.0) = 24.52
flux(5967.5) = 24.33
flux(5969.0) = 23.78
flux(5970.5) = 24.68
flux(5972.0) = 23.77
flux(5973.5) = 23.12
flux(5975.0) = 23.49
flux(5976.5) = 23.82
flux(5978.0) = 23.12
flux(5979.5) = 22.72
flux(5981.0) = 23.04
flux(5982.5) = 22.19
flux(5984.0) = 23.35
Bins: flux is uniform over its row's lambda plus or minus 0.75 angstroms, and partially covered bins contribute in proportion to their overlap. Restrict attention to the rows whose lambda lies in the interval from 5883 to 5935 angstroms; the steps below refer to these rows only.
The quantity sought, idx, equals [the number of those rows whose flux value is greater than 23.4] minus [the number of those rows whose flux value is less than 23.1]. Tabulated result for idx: -21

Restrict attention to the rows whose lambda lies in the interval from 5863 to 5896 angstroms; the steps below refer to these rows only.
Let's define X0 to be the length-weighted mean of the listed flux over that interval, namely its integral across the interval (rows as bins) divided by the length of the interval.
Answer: 21.90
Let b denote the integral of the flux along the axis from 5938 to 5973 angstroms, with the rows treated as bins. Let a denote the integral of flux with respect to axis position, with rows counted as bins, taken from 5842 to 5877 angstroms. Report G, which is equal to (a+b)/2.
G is 825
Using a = 827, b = 824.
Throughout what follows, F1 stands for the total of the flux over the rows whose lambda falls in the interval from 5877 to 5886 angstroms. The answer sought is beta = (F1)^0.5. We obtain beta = 11.7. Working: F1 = 138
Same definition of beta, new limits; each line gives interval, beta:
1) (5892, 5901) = 10.7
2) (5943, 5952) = 11.8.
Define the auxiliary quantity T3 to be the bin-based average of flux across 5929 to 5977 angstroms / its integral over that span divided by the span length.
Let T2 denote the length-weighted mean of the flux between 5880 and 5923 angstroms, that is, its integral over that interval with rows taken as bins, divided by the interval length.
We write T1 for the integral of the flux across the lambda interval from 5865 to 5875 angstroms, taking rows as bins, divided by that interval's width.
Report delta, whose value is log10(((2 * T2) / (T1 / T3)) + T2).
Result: 1.81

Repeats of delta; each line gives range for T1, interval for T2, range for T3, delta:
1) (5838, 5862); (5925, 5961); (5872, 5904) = 1.81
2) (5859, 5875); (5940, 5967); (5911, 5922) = 1.84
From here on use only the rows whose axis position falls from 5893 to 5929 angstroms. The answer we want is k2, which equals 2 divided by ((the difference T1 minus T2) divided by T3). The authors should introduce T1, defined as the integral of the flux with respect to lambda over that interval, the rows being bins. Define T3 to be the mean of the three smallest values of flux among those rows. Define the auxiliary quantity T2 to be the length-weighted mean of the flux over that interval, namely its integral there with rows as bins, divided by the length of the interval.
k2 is 0.05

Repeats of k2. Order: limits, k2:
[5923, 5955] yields 0.06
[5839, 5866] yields 0.07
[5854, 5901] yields 0.04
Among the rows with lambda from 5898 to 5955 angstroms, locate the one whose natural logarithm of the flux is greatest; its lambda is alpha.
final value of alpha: 5919.5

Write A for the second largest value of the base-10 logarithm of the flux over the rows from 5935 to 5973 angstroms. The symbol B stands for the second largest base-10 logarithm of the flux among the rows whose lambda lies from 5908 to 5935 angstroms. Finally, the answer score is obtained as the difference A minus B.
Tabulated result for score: -0.001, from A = 1.390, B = 1.39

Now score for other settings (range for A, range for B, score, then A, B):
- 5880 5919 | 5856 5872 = 0.005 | 1.382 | 1.38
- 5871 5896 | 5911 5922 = 0.015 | 1.384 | 1.37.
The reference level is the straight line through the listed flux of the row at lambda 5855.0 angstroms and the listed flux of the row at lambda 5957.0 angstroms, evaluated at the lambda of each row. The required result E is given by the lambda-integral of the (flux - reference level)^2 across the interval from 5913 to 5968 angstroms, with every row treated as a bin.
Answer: 74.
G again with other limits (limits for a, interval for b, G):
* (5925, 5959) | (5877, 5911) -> 753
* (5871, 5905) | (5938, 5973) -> 773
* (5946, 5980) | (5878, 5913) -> 768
